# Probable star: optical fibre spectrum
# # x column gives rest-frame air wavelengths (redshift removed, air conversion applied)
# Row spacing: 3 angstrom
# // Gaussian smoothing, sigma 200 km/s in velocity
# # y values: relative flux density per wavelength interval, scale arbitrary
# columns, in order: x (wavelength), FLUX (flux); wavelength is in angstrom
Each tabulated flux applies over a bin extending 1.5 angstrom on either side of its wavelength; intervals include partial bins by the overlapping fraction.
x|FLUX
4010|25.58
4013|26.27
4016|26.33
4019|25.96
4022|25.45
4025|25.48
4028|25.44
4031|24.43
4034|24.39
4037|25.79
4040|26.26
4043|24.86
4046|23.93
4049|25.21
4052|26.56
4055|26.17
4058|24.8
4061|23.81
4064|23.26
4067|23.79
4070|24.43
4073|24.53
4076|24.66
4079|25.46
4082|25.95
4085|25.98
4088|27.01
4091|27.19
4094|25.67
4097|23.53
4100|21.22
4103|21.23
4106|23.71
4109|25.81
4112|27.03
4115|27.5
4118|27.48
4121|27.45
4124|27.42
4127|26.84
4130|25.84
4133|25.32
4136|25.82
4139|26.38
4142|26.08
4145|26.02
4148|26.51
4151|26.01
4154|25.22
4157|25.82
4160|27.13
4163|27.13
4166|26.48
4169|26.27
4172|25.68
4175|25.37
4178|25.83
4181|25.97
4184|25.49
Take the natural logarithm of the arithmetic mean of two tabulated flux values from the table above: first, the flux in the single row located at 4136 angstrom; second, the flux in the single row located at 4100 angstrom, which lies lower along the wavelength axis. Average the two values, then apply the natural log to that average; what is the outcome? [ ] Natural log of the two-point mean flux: 3.16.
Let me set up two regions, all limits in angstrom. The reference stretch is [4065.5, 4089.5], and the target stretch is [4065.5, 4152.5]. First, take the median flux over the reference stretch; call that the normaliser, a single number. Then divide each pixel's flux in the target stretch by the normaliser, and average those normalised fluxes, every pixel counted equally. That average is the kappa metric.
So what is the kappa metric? 1.02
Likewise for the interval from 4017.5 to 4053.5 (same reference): 1.01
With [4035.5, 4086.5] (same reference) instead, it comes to 1.00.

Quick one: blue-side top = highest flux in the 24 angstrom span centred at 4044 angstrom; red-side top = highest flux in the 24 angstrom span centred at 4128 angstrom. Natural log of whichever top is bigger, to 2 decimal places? 3.31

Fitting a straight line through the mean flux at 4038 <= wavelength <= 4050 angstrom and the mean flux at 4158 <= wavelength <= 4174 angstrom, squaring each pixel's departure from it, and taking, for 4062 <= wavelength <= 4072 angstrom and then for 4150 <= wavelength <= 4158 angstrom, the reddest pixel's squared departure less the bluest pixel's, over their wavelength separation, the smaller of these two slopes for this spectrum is -0.55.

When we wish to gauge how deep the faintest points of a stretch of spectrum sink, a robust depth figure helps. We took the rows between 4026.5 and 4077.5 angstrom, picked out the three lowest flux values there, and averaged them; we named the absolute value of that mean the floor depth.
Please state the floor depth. 23.6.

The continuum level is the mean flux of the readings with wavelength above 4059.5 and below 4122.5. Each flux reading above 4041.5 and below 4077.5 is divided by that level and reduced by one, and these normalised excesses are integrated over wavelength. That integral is -0.6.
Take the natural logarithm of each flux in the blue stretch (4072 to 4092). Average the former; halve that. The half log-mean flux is 1.63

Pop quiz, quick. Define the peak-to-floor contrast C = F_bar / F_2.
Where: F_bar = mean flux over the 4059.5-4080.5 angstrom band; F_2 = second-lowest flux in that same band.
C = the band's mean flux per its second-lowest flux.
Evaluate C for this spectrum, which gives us 1.02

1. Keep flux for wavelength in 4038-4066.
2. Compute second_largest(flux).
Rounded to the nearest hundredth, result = 26.26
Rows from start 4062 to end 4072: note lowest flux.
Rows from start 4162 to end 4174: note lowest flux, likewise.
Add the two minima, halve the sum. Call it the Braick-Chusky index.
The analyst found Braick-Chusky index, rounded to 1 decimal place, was 24.5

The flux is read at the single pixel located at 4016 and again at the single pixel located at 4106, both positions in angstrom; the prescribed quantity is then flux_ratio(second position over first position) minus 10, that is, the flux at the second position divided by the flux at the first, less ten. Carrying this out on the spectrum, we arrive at -9.10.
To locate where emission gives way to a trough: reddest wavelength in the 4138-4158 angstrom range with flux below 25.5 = 4154 angstrom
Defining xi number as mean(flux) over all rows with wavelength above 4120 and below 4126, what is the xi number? 27.4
